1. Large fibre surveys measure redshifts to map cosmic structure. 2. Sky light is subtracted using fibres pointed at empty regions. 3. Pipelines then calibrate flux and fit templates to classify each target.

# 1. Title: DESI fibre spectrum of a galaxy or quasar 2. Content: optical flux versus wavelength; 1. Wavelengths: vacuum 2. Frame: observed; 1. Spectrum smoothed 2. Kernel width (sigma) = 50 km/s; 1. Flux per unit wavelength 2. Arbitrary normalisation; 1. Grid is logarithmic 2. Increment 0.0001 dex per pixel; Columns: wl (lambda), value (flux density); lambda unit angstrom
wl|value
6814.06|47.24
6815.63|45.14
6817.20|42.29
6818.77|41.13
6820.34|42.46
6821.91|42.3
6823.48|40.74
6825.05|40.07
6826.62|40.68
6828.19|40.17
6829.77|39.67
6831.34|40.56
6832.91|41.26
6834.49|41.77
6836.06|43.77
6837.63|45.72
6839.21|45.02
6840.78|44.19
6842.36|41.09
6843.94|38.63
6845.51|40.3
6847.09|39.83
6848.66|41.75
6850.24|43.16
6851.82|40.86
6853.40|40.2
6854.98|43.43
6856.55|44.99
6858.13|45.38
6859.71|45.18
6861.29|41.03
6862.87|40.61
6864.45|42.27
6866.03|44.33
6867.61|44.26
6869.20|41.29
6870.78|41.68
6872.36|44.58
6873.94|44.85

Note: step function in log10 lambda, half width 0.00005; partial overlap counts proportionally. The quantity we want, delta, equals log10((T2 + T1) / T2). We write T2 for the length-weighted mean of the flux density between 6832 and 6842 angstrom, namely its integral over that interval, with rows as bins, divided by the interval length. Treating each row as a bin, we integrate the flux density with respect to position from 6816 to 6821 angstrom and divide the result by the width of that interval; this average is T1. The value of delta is 0.295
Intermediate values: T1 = 42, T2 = 43.5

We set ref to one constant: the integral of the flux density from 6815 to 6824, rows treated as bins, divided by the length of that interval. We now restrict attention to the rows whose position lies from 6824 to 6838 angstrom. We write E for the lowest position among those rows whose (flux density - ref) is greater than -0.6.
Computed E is 6834.49 angstrom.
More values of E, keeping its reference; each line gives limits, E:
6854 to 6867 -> 6854.98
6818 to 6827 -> 6820.34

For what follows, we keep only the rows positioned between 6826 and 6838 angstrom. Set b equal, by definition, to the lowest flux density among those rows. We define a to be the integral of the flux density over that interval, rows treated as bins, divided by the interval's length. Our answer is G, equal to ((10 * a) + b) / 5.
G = 91.1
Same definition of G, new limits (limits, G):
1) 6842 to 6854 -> 89.2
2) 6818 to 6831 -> 89.7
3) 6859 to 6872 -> 93.4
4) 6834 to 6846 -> 93.0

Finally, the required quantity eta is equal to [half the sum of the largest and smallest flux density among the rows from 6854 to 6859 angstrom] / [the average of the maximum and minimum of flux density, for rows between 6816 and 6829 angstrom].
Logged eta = 1.08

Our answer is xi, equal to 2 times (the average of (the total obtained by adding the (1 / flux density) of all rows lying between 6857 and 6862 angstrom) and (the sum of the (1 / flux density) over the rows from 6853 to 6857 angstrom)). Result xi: 0.139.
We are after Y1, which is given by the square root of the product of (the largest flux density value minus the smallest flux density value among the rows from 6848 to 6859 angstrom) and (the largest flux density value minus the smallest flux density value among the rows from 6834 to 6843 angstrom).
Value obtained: 4.9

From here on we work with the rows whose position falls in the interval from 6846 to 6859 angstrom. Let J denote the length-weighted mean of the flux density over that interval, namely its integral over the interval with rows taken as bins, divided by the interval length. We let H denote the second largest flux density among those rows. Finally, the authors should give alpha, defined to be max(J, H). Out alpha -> 45.0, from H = 44.99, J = 42.4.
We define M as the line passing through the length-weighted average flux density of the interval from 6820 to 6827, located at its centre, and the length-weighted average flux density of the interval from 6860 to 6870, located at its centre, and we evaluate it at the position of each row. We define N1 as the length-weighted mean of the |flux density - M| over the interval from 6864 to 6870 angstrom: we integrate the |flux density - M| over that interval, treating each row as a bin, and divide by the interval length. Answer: 1.32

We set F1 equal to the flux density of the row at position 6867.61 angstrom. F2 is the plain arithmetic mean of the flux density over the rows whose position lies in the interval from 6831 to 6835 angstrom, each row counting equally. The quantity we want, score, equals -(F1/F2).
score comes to -1.07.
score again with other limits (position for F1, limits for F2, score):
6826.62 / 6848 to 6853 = -0.97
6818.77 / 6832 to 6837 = -0.97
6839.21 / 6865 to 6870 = -1.04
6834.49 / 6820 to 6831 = -1.02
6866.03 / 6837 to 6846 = -1.04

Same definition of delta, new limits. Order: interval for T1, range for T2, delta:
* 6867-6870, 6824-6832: 0.313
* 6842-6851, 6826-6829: 0.303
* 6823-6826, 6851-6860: 0.287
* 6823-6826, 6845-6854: 0.298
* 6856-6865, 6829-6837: 0.310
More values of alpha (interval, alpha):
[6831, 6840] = 45.0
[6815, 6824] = 42.5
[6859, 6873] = 44.6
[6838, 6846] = 44.2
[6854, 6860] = 45.2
